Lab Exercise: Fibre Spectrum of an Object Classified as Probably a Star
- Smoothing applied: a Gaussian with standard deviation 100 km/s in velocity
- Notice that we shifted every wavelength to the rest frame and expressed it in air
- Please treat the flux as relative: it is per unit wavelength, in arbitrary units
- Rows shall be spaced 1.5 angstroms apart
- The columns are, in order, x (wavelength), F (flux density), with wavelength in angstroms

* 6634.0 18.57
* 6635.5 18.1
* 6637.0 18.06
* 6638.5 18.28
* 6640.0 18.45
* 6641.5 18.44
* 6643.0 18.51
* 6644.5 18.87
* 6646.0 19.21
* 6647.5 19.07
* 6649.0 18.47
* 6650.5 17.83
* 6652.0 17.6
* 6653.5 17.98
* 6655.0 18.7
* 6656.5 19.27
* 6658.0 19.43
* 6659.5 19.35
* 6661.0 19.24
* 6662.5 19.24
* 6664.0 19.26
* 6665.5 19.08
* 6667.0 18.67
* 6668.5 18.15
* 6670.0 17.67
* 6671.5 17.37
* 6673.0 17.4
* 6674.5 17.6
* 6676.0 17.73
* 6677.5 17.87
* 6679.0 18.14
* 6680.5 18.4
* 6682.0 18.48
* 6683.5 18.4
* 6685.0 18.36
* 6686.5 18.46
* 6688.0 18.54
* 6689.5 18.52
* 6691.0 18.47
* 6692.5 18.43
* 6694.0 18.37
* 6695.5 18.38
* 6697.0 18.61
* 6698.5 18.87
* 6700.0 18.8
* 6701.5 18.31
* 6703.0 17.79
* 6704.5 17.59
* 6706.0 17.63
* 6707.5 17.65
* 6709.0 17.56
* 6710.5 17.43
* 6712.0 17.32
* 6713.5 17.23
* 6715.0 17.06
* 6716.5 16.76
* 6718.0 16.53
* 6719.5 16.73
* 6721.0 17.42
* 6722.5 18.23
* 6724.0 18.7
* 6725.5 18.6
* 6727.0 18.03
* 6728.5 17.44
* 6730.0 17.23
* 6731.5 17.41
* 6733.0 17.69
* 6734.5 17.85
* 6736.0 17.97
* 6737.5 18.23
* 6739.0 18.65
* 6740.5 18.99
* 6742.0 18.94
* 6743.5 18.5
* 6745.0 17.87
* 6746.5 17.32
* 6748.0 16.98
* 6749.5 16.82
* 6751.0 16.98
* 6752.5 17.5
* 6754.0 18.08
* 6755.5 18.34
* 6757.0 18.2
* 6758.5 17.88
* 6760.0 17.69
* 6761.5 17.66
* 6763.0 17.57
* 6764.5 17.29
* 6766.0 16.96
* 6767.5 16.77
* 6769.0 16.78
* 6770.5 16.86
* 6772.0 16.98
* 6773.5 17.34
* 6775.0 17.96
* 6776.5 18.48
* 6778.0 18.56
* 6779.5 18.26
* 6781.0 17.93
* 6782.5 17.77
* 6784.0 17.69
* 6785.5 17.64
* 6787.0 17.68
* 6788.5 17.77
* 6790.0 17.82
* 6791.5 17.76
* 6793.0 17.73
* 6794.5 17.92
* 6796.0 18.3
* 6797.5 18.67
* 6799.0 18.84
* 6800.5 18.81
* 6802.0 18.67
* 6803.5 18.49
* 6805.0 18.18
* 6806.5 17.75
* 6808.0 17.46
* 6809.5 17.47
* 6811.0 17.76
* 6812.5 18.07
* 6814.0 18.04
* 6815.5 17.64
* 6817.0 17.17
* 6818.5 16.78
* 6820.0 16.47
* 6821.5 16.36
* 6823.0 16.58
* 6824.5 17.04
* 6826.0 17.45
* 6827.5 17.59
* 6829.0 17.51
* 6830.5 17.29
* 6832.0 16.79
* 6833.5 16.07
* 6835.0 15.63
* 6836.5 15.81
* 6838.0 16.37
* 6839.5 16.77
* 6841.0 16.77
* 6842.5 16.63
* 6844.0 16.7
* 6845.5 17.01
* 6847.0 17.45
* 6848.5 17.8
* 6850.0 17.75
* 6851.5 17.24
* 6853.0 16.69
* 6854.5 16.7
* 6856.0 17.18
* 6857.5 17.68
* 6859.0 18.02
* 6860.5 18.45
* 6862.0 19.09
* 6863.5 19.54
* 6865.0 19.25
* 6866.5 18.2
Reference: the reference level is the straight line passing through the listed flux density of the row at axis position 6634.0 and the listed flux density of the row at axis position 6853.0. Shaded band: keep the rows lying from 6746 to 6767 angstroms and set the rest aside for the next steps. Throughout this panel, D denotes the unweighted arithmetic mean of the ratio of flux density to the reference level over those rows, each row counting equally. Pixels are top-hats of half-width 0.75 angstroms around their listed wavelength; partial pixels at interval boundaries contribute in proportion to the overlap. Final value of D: 1.00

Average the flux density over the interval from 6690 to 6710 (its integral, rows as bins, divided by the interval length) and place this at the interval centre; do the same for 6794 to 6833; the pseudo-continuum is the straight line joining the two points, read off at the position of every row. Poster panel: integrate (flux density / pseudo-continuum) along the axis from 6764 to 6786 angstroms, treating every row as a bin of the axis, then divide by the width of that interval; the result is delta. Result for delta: 0.985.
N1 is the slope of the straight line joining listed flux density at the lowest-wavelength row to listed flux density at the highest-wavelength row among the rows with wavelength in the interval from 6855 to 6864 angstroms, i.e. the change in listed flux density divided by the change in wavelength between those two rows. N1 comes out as 0.31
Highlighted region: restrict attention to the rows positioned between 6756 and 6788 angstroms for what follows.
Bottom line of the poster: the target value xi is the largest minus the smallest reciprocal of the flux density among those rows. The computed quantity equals 0.0058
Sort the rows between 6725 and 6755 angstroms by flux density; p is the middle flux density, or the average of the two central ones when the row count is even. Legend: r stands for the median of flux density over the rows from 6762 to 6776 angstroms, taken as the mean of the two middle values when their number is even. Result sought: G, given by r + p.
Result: 34.8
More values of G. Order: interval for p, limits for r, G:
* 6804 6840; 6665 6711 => 35.6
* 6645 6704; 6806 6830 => 35.9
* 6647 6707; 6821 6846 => 35.2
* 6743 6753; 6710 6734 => 34.7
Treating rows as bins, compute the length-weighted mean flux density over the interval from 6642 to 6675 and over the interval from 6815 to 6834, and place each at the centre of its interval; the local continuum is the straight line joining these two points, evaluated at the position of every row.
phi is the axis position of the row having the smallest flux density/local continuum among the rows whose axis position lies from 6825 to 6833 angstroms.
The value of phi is 6832.0 angstroms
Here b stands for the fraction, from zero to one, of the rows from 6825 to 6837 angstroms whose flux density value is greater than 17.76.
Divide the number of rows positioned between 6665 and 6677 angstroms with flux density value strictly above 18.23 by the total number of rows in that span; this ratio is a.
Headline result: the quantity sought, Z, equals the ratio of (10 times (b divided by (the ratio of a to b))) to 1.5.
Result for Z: 0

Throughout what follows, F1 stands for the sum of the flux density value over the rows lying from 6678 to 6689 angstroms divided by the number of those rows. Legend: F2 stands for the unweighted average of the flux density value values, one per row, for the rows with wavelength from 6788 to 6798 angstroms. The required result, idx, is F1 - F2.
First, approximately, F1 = 18.4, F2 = 18.0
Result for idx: 0.4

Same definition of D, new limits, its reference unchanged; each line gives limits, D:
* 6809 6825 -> 1.01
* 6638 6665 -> 1.02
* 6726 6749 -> 1.01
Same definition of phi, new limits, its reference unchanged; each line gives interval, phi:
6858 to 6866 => 6859.0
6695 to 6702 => 6701.5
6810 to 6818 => 6817.0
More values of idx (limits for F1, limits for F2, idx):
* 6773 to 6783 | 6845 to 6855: 0.8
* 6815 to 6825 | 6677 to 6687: -1.4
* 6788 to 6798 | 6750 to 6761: 0.2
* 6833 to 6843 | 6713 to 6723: -0.8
